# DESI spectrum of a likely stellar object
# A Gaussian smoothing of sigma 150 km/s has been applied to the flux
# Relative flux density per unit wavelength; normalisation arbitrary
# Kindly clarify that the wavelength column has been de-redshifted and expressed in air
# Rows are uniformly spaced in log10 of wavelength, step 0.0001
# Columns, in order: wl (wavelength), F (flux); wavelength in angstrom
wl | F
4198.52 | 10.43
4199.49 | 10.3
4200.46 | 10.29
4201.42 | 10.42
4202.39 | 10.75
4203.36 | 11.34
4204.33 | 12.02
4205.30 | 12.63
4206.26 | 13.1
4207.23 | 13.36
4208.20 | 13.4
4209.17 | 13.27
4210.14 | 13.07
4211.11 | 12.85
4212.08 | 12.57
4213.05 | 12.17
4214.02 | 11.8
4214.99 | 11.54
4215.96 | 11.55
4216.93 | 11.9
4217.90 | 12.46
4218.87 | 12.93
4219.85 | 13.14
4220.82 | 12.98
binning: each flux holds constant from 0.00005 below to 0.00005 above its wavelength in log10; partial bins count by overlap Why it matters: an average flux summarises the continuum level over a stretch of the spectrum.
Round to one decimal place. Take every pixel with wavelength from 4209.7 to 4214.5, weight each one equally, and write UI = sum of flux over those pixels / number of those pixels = 12.5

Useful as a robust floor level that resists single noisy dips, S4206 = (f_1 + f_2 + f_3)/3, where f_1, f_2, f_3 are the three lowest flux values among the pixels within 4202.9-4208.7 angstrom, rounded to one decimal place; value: 12.0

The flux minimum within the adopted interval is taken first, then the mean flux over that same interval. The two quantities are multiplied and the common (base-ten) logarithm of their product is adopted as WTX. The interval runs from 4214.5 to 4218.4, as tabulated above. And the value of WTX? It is 2.14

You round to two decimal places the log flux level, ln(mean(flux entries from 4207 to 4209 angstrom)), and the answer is 2.59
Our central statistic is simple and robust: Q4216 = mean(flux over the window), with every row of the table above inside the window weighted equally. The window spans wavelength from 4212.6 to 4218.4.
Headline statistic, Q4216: 11.9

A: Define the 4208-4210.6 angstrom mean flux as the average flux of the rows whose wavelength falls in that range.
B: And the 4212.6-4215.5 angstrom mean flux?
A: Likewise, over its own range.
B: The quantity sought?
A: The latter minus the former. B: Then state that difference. -1.4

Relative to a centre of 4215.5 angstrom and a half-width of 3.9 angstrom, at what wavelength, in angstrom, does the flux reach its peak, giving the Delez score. 4218.87 angstrom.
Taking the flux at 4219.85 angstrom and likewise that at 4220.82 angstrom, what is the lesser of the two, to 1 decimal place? 13.0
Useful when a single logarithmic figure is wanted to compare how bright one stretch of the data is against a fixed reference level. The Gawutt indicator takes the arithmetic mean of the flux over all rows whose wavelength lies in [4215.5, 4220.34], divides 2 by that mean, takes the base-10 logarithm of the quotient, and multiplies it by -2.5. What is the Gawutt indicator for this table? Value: 1.98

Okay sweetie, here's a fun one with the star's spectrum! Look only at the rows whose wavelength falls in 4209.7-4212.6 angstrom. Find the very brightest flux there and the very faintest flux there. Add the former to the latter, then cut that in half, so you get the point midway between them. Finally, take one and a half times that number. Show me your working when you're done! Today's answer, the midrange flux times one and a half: 19.2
